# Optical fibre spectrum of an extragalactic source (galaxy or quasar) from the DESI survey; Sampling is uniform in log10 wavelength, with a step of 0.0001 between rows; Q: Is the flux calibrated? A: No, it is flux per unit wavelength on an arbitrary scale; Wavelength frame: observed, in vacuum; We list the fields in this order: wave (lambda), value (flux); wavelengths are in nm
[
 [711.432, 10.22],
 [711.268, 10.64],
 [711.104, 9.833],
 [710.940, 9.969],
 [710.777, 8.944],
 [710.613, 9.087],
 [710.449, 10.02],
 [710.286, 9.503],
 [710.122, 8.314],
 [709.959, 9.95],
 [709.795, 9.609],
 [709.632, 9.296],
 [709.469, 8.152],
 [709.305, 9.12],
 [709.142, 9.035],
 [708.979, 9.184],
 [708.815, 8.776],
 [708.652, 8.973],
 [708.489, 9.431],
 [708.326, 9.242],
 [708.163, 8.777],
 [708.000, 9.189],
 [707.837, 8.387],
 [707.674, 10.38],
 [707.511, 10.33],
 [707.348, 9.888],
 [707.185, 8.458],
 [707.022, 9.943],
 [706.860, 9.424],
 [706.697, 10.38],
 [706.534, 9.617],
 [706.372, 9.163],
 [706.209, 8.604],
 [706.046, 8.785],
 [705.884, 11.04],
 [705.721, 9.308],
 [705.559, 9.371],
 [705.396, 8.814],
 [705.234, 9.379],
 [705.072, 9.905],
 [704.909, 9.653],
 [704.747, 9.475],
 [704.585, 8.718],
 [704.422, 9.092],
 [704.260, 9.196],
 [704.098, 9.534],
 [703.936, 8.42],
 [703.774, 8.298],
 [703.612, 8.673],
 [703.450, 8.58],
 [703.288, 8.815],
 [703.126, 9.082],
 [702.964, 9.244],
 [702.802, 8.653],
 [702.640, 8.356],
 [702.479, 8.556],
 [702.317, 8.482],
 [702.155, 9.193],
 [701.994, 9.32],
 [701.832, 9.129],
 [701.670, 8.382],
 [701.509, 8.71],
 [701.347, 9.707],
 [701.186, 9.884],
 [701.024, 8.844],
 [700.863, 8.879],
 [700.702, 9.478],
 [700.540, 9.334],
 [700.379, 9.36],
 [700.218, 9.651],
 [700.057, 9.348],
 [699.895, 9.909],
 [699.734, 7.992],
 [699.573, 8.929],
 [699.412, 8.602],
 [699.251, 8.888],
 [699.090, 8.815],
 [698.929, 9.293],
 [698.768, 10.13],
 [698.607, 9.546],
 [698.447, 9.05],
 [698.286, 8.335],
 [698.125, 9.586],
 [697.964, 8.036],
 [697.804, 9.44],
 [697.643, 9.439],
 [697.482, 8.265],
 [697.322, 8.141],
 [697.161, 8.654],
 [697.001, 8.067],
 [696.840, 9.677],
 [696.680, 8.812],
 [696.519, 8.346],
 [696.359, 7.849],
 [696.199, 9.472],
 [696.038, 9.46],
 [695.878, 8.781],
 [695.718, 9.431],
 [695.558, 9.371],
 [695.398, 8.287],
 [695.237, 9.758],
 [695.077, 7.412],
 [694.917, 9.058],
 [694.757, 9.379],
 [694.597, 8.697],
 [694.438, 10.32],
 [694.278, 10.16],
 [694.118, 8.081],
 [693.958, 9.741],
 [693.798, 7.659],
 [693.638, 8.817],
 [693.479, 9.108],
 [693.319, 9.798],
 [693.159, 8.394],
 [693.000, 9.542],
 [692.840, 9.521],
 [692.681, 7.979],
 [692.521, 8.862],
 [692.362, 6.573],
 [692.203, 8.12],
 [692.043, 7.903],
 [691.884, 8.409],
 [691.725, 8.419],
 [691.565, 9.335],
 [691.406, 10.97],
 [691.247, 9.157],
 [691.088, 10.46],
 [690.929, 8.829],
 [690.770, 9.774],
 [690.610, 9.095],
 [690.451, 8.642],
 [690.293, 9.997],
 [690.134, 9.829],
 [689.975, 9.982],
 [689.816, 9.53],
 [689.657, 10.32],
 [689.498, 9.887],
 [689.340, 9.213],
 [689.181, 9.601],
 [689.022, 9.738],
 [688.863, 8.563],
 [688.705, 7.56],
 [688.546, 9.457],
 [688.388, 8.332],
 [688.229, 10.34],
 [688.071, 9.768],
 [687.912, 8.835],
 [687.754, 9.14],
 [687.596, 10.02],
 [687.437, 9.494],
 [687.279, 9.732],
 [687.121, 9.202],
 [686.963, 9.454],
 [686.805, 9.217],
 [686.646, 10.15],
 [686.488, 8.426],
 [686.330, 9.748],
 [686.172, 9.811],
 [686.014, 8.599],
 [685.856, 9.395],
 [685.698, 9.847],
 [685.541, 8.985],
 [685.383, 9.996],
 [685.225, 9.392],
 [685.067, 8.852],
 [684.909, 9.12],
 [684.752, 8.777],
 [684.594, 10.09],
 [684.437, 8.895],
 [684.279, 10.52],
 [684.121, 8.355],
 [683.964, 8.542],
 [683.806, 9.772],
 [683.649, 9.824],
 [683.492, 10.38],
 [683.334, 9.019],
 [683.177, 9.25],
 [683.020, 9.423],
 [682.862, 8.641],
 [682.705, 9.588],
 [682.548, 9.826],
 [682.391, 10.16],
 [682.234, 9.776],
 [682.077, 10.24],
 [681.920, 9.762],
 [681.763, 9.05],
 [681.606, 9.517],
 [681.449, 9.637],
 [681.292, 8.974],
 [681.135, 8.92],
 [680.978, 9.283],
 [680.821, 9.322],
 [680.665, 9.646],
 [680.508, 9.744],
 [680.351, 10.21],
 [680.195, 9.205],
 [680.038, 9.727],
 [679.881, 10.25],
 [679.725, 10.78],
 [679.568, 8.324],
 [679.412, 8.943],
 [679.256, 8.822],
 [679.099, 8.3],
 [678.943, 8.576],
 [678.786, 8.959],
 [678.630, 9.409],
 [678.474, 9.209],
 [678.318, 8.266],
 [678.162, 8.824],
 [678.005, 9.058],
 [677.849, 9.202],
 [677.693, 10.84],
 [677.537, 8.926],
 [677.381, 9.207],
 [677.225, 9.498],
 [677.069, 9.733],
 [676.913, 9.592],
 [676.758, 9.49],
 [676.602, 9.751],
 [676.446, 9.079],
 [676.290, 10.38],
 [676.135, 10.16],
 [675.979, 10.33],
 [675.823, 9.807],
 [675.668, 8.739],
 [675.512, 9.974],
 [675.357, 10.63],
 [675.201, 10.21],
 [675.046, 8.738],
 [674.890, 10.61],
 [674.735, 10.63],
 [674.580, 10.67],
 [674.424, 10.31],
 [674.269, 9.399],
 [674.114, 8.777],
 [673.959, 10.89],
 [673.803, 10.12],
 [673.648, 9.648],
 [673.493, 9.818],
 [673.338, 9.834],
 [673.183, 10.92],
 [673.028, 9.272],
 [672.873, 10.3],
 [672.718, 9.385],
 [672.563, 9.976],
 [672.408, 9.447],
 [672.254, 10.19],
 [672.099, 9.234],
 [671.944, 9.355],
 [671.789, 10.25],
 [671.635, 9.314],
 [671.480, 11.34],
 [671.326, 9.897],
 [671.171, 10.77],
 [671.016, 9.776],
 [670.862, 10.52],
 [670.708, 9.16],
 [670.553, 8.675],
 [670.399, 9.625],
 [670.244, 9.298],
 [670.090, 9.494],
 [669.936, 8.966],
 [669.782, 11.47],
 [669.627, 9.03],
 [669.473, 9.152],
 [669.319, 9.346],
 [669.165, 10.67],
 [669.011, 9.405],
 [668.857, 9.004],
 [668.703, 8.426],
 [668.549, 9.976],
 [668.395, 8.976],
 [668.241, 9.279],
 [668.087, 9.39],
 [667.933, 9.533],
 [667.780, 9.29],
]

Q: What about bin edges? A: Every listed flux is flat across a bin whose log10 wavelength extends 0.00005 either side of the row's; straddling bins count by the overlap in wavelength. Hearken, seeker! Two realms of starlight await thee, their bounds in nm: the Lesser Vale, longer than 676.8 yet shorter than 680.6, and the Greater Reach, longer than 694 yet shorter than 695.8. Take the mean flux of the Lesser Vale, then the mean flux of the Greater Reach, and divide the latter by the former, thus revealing 0.98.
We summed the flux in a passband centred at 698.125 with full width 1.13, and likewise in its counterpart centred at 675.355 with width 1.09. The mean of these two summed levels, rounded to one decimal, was 66.1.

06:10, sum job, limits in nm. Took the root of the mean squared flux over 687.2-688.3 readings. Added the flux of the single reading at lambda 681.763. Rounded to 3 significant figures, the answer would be 18.7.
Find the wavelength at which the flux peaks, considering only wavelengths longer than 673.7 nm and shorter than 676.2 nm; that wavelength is 673.959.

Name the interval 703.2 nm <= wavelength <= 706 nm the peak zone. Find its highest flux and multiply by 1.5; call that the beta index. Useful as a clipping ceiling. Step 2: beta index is 16.6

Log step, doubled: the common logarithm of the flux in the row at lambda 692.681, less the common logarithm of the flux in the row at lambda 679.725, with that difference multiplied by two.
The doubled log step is -0.26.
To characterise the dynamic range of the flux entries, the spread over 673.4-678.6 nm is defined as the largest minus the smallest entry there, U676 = 2.6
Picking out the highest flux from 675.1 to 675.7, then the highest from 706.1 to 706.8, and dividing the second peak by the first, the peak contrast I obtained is 0.976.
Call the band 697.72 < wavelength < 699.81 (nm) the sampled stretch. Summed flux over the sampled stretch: 117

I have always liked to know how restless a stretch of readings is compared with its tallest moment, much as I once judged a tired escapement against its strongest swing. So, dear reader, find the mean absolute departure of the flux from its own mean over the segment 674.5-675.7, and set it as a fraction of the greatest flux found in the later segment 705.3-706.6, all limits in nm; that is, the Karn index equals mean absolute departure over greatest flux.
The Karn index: 0.059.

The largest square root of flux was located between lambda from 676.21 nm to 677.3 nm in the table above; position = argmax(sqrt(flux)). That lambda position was 676.290 nm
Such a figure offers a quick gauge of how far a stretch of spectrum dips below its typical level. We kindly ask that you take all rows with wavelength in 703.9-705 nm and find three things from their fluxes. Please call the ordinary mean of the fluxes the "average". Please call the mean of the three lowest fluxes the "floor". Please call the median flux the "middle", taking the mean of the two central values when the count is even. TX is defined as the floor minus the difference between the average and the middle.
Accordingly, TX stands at 8.8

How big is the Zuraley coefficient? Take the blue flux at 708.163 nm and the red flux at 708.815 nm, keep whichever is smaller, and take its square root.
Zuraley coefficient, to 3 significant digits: 2.96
